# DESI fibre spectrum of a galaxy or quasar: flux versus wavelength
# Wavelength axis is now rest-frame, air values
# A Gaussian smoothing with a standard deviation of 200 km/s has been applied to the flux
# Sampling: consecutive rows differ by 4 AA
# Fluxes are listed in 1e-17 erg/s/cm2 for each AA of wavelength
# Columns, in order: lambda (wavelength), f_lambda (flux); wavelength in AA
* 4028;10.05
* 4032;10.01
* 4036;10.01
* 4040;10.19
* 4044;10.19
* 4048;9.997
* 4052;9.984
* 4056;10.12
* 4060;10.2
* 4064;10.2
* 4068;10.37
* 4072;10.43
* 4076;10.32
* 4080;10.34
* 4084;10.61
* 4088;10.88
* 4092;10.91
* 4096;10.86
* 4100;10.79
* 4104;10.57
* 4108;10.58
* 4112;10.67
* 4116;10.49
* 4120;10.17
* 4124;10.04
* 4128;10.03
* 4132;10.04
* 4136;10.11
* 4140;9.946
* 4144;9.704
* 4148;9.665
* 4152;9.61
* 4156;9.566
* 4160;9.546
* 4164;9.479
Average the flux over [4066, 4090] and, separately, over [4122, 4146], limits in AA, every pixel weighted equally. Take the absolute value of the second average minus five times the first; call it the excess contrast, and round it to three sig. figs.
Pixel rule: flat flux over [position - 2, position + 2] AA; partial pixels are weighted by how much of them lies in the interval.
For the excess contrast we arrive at 42.5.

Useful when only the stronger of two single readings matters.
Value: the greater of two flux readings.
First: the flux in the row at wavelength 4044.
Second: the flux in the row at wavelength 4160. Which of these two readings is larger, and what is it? 10.2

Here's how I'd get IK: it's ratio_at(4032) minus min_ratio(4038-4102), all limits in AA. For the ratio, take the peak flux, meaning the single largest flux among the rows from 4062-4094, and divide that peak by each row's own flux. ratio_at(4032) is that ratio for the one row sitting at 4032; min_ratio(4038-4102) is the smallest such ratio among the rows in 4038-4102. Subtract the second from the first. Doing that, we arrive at 0.090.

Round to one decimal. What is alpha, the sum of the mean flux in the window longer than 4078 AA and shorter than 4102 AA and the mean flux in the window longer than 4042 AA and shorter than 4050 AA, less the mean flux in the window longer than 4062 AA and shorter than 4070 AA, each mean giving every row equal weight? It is 10.5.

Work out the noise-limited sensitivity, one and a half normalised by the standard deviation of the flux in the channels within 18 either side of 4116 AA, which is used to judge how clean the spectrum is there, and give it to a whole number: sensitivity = 5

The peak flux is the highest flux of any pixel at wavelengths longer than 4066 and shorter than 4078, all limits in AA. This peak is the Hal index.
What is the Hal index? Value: 10.43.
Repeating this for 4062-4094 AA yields 10.91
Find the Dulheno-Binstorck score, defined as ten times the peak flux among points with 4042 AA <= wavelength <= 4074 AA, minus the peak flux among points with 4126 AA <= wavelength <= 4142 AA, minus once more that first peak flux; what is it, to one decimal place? 83.8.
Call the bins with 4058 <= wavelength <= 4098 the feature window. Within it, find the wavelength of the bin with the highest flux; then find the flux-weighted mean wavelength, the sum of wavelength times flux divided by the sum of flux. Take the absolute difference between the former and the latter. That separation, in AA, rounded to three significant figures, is 13.7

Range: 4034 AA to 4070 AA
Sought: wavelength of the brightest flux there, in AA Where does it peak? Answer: 4068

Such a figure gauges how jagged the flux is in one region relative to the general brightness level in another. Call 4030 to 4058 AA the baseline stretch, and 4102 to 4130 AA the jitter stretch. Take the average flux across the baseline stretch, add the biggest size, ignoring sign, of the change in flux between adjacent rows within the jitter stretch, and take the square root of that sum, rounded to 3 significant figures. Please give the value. 3.22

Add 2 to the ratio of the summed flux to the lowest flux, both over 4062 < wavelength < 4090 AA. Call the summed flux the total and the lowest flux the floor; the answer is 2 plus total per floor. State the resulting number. 9.17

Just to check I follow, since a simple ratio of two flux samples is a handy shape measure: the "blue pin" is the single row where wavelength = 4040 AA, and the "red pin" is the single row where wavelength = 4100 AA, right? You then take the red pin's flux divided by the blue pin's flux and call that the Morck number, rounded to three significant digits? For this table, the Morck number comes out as 1.06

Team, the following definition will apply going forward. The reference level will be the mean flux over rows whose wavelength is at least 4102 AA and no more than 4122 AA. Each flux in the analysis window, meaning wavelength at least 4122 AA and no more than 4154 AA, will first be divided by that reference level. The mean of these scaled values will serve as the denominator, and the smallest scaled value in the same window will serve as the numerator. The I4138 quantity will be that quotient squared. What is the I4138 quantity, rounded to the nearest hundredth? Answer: 0.94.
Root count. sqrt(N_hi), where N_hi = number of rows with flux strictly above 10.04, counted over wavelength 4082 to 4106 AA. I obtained 2.4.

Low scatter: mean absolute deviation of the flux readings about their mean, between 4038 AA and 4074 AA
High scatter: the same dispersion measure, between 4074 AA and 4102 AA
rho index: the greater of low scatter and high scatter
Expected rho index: 0.21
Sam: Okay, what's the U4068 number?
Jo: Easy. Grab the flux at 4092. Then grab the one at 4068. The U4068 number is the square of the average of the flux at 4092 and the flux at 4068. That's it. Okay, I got 113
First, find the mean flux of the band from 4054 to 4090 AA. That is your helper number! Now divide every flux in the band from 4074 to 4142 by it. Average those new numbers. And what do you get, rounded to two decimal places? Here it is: 1.00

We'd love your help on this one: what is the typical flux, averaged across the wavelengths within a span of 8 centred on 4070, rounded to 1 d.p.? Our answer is 10.4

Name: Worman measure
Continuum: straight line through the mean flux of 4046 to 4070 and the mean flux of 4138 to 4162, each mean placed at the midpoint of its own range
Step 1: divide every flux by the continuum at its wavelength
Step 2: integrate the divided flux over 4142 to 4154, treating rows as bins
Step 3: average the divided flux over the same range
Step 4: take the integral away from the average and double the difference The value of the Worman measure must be -21.9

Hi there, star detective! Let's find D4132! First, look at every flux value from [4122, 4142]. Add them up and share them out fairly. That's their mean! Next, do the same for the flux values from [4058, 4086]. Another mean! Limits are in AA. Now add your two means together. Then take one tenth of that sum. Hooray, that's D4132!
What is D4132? 2.04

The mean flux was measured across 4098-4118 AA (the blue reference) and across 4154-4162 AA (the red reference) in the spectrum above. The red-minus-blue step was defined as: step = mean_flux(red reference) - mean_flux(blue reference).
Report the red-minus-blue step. -1.1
